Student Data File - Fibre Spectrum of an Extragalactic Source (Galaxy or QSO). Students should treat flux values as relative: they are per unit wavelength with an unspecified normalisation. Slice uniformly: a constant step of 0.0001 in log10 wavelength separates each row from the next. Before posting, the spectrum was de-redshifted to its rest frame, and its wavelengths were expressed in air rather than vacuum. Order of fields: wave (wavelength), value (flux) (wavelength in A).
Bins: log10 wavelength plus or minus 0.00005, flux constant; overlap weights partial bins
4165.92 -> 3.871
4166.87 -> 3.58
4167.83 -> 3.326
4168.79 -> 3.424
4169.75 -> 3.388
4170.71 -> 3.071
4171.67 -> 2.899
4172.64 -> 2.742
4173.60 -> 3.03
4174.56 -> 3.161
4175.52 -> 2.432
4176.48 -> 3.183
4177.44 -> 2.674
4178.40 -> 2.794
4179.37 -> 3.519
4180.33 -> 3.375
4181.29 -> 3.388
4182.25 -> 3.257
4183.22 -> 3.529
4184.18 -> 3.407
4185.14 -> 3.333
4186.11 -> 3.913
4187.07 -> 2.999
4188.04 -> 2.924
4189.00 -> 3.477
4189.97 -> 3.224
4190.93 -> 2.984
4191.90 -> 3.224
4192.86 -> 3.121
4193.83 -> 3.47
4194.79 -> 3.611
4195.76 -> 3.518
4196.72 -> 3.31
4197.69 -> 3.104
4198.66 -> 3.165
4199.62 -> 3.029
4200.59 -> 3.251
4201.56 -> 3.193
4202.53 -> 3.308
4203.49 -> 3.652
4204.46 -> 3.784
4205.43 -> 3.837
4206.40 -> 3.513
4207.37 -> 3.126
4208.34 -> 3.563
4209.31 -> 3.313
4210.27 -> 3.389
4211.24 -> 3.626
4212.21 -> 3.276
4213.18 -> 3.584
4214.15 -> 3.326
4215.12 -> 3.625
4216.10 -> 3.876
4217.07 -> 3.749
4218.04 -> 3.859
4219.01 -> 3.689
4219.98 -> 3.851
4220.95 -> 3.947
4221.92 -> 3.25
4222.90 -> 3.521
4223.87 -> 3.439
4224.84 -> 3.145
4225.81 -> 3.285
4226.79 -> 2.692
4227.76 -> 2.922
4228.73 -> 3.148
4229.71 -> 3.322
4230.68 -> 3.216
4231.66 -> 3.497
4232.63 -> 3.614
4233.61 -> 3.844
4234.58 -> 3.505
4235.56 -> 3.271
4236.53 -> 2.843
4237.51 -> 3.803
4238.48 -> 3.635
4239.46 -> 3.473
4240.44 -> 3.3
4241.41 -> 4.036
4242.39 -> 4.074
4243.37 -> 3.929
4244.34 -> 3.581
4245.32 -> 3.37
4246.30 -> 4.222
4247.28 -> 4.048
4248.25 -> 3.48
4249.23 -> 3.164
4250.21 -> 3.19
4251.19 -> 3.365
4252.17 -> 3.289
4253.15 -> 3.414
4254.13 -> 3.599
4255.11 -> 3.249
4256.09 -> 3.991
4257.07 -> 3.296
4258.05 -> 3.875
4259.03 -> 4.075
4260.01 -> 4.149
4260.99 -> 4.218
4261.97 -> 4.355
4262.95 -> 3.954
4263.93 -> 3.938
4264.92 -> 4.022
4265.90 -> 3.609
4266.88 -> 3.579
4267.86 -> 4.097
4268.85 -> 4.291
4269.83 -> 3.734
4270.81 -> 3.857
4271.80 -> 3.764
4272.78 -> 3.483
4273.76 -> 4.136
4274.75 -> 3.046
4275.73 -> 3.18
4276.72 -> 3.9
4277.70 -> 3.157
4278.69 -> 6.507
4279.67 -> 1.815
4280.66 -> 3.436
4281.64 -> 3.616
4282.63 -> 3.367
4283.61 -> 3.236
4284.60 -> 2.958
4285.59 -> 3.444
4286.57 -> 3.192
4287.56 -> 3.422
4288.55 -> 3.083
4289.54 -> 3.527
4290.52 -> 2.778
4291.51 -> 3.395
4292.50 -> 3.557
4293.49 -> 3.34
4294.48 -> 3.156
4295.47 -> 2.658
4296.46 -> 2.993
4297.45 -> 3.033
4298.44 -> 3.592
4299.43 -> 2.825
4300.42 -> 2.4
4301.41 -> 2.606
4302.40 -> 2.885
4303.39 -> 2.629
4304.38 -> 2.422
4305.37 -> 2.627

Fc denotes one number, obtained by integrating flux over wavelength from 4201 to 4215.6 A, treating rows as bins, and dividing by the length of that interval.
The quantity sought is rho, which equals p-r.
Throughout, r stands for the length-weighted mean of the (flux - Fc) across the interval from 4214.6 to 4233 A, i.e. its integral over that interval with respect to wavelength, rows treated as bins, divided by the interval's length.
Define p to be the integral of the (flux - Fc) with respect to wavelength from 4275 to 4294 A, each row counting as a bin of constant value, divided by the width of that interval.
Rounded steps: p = -0.06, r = -0.02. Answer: -0.04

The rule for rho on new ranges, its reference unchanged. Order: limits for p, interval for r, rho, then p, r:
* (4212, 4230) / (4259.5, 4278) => -0.37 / -0.02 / 0.35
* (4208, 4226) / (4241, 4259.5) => -0.10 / 0.07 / 0.17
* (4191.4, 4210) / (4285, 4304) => 0.30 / -0.10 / -0.40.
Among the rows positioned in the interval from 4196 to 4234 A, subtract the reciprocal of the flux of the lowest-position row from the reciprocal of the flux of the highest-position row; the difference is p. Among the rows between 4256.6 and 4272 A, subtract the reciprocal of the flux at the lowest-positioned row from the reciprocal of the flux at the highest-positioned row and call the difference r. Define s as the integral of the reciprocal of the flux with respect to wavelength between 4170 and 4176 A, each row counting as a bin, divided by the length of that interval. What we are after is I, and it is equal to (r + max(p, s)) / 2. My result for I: 0.154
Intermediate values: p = -0.042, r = -0.038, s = 0.346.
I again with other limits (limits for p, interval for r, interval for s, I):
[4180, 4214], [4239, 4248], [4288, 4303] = 0.146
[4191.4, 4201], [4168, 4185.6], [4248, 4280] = 0.143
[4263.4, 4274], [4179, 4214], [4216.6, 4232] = 0.146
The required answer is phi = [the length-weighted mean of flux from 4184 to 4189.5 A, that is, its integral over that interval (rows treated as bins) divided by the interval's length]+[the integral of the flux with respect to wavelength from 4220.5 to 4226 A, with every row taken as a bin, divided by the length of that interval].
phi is 6.77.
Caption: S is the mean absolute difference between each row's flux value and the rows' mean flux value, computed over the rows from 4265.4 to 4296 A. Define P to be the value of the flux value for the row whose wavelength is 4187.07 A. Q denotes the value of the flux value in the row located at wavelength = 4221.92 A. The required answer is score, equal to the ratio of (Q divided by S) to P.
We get 2.5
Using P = 2.999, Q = 3.25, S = 0.44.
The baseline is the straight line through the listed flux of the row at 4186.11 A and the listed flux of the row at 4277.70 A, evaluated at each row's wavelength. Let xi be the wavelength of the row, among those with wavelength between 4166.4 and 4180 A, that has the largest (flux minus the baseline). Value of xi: 4179.37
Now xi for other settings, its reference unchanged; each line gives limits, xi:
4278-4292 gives 4278.69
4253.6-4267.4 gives 4261.97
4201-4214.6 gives 4205.43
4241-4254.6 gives 4246.30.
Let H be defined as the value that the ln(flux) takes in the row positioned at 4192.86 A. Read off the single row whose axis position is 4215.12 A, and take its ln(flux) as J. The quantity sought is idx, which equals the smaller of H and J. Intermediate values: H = 1.14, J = 1.29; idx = 1.14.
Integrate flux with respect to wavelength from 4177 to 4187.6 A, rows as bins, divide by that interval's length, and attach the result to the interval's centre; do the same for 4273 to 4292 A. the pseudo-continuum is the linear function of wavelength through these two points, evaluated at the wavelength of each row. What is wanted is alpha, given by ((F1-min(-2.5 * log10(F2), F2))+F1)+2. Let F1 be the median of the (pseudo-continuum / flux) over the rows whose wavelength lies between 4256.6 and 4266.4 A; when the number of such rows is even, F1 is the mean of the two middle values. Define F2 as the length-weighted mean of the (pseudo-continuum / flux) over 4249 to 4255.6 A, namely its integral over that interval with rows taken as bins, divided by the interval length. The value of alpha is 3.73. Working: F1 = 0.85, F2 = 1.02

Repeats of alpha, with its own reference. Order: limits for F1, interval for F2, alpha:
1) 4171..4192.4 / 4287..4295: 4.11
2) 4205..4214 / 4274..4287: 3.96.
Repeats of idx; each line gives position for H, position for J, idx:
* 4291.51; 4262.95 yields 1.22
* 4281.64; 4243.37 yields 1.29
